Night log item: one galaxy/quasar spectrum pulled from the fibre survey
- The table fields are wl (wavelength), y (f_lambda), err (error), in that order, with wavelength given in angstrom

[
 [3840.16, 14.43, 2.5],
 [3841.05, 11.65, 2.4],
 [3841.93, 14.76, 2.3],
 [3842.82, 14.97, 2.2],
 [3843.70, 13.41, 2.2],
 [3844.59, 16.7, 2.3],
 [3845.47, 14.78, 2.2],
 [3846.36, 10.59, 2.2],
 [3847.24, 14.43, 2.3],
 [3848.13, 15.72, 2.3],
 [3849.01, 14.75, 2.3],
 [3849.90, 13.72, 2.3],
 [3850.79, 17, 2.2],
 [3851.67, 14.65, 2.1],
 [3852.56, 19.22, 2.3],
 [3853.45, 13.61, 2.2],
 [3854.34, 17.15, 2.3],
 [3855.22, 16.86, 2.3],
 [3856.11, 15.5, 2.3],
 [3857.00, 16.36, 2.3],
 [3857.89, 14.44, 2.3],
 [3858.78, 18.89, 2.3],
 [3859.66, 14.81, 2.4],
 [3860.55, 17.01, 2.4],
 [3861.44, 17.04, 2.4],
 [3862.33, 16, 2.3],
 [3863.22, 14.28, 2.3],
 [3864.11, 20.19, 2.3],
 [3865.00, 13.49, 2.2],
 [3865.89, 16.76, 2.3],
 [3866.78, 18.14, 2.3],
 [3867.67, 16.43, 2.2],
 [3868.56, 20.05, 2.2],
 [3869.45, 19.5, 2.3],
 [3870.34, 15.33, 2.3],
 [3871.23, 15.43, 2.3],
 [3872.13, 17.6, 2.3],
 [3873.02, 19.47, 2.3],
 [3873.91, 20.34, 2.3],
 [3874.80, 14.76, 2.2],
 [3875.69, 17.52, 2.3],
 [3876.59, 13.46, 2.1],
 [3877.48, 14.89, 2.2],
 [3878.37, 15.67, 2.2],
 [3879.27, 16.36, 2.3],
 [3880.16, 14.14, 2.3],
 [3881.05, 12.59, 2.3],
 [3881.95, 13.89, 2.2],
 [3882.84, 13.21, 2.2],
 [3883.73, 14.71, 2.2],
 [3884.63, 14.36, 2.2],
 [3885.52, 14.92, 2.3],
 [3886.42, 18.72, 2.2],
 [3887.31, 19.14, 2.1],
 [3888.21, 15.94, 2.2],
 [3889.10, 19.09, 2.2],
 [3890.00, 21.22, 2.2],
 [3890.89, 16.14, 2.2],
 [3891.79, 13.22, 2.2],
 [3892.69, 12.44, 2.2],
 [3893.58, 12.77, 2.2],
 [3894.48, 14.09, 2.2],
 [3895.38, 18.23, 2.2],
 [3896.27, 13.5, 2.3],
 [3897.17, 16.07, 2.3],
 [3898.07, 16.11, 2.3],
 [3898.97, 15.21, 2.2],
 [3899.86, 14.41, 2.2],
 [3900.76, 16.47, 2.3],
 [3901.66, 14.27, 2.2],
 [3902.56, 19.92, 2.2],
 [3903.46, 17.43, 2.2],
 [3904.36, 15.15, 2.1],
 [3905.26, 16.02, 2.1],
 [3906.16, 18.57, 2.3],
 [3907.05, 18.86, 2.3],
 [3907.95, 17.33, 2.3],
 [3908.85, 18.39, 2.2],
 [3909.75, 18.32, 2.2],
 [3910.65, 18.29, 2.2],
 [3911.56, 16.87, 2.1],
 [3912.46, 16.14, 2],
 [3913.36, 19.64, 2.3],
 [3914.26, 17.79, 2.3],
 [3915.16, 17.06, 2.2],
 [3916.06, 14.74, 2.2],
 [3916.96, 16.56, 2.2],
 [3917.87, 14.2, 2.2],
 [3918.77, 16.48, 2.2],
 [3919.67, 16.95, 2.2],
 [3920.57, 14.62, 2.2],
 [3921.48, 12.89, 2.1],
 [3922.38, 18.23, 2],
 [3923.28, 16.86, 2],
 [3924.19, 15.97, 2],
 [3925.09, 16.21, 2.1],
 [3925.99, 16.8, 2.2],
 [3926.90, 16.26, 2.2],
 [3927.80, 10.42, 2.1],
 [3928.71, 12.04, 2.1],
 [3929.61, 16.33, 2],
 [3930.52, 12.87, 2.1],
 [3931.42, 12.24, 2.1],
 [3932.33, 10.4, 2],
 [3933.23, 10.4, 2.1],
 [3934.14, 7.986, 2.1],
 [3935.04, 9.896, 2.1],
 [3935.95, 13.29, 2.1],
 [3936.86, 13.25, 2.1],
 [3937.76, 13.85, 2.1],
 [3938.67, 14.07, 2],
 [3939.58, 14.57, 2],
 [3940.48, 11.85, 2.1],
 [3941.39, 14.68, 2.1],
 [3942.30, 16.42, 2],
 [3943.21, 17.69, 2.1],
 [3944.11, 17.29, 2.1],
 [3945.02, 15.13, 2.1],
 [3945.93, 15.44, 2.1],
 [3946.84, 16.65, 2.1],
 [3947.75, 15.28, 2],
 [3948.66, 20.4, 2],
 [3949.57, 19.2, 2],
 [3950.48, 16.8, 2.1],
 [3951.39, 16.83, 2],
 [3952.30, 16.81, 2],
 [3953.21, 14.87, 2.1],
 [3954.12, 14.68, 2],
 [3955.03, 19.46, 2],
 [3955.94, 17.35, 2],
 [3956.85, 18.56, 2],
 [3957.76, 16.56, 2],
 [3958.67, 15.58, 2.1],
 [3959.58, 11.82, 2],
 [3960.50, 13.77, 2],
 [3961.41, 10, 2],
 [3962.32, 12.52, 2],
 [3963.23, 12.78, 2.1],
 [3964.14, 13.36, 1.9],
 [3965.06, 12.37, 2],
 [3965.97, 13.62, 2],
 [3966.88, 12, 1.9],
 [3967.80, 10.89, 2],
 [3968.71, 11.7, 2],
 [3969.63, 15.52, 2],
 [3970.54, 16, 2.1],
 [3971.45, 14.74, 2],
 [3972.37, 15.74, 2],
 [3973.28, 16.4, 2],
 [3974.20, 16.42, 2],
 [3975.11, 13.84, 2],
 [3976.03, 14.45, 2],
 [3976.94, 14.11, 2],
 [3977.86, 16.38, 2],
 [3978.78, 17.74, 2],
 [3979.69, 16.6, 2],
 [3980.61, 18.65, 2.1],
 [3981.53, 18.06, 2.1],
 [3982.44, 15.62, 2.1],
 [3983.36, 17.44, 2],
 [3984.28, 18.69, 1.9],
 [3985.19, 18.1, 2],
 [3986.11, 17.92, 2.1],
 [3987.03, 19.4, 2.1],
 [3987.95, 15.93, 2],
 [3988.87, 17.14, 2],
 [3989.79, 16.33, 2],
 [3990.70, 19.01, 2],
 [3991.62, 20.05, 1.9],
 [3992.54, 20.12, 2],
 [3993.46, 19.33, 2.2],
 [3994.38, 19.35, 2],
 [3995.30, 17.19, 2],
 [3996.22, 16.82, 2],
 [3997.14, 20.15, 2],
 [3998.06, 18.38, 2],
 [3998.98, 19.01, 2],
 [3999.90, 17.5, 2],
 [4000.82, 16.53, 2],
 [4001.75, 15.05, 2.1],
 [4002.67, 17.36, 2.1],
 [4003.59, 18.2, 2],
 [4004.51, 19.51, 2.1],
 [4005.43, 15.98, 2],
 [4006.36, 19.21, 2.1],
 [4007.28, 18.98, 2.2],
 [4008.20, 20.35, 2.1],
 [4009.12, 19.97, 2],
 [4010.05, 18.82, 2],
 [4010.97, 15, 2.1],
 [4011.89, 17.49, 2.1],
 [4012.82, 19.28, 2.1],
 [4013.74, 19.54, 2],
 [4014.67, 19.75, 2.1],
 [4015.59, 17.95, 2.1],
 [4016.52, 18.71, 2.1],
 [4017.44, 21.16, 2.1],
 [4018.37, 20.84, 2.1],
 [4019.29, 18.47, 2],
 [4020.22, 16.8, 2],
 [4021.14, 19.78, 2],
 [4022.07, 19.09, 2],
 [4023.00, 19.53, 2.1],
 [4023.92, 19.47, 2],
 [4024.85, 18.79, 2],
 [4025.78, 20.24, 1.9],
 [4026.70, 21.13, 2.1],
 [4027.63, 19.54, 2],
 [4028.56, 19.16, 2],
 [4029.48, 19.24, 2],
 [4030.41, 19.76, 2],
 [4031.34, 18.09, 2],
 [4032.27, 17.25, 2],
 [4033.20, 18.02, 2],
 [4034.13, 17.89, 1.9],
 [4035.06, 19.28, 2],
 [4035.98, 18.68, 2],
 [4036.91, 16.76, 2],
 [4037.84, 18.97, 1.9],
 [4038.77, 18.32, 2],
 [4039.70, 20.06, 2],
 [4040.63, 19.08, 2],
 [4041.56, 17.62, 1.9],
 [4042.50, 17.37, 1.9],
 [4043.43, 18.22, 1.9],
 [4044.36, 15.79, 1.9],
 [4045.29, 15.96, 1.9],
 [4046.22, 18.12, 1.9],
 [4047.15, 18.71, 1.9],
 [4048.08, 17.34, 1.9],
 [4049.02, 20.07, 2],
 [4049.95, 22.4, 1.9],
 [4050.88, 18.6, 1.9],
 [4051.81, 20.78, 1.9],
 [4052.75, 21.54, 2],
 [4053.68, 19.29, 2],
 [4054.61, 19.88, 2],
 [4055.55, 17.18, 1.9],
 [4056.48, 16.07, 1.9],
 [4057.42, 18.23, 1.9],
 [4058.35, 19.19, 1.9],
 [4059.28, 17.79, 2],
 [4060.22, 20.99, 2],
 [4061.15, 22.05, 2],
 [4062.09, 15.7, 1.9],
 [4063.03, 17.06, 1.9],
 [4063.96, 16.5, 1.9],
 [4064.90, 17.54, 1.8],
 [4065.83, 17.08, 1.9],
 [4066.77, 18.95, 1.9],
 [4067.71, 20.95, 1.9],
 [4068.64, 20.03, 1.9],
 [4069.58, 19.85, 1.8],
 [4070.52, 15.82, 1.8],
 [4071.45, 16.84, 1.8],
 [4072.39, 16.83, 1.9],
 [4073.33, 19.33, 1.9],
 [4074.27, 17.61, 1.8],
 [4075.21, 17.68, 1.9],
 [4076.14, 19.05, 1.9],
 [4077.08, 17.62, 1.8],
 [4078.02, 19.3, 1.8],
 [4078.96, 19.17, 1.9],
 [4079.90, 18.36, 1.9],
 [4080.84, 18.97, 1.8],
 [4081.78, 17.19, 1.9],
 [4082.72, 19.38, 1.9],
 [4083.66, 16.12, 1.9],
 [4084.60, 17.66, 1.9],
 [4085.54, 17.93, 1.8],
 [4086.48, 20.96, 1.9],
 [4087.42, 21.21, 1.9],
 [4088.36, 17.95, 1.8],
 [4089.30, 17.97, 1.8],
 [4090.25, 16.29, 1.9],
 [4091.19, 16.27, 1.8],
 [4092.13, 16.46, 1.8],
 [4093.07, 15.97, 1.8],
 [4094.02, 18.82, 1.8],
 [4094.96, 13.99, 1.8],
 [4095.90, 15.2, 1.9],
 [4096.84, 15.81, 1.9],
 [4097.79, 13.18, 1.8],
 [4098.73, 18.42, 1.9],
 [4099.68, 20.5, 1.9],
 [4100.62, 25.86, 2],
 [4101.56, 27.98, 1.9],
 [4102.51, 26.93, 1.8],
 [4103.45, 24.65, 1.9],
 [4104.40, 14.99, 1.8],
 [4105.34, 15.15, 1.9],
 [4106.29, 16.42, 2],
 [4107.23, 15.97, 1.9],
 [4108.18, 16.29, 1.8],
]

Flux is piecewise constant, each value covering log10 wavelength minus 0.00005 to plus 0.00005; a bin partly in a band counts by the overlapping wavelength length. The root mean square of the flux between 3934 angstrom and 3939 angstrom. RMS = 12.3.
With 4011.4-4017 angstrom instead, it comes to 18.8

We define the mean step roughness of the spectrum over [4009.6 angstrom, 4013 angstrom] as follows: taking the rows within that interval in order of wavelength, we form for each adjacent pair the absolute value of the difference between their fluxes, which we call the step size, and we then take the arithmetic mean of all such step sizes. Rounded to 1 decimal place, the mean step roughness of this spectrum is 2.7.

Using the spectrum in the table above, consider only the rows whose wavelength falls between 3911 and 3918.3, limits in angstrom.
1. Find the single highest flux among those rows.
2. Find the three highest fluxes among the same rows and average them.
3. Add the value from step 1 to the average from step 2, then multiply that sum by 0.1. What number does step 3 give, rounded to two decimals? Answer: 3.78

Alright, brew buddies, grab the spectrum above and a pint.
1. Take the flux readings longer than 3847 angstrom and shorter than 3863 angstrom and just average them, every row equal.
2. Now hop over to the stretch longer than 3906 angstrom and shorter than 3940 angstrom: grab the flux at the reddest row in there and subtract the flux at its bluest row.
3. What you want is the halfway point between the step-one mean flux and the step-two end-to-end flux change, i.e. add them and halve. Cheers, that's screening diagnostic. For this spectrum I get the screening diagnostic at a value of 6.0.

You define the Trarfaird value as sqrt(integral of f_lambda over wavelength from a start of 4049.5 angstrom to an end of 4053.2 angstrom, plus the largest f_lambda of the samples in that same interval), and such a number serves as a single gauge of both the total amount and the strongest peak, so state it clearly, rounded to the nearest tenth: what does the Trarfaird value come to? 10.0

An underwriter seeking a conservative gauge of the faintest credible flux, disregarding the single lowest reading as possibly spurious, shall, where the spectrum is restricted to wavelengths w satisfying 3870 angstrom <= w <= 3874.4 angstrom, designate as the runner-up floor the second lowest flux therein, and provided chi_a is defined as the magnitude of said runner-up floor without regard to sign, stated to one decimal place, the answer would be 15.4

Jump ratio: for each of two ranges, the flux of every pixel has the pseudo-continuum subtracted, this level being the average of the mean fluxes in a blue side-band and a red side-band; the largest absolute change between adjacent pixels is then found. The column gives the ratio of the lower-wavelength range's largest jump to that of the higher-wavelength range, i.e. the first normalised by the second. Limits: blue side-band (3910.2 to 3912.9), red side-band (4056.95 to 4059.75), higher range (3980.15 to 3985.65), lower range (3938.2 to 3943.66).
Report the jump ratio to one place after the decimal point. 1.2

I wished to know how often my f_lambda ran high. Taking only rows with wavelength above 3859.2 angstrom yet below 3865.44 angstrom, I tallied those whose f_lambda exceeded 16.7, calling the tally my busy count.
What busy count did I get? 3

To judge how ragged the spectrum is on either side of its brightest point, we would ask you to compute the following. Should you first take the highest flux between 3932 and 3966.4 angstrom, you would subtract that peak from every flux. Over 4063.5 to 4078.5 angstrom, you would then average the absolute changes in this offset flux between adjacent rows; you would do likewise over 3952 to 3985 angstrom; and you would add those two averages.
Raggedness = 2.9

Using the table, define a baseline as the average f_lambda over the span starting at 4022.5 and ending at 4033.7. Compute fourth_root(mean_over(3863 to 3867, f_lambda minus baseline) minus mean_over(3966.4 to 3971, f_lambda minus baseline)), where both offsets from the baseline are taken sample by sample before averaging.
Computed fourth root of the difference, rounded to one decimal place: 1.4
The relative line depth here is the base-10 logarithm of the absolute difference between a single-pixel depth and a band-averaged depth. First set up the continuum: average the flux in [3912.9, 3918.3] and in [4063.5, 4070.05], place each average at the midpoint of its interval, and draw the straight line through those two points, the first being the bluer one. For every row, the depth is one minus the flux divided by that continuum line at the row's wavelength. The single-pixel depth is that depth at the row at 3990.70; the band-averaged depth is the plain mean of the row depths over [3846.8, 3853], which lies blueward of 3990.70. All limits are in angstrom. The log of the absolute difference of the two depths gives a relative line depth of -1.07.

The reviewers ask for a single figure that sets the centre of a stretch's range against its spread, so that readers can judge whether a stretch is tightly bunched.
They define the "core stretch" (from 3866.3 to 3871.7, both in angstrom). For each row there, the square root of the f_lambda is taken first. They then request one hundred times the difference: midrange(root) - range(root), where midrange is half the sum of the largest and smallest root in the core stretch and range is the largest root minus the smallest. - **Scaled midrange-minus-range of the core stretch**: 363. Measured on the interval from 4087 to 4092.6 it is 375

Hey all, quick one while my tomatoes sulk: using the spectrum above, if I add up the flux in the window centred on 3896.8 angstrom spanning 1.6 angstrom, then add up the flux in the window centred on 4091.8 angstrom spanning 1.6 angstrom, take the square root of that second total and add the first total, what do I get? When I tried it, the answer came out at 35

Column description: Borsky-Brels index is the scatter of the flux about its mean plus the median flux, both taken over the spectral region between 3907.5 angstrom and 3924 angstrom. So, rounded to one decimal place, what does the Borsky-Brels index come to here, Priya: 18.6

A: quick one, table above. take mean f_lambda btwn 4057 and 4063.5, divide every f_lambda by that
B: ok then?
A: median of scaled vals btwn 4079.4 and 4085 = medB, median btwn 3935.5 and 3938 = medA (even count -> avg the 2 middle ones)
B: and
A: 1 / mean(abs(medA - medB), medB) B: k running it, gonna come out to 1.65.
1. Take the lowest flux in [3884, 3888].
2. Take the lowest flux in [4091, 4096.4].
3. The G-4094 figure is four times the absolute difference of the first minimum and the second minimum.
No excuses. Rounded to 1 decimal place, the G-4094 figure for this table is 1.5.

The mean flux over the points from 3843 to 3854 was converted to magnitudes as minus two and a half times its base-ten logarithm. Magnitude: -2.93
